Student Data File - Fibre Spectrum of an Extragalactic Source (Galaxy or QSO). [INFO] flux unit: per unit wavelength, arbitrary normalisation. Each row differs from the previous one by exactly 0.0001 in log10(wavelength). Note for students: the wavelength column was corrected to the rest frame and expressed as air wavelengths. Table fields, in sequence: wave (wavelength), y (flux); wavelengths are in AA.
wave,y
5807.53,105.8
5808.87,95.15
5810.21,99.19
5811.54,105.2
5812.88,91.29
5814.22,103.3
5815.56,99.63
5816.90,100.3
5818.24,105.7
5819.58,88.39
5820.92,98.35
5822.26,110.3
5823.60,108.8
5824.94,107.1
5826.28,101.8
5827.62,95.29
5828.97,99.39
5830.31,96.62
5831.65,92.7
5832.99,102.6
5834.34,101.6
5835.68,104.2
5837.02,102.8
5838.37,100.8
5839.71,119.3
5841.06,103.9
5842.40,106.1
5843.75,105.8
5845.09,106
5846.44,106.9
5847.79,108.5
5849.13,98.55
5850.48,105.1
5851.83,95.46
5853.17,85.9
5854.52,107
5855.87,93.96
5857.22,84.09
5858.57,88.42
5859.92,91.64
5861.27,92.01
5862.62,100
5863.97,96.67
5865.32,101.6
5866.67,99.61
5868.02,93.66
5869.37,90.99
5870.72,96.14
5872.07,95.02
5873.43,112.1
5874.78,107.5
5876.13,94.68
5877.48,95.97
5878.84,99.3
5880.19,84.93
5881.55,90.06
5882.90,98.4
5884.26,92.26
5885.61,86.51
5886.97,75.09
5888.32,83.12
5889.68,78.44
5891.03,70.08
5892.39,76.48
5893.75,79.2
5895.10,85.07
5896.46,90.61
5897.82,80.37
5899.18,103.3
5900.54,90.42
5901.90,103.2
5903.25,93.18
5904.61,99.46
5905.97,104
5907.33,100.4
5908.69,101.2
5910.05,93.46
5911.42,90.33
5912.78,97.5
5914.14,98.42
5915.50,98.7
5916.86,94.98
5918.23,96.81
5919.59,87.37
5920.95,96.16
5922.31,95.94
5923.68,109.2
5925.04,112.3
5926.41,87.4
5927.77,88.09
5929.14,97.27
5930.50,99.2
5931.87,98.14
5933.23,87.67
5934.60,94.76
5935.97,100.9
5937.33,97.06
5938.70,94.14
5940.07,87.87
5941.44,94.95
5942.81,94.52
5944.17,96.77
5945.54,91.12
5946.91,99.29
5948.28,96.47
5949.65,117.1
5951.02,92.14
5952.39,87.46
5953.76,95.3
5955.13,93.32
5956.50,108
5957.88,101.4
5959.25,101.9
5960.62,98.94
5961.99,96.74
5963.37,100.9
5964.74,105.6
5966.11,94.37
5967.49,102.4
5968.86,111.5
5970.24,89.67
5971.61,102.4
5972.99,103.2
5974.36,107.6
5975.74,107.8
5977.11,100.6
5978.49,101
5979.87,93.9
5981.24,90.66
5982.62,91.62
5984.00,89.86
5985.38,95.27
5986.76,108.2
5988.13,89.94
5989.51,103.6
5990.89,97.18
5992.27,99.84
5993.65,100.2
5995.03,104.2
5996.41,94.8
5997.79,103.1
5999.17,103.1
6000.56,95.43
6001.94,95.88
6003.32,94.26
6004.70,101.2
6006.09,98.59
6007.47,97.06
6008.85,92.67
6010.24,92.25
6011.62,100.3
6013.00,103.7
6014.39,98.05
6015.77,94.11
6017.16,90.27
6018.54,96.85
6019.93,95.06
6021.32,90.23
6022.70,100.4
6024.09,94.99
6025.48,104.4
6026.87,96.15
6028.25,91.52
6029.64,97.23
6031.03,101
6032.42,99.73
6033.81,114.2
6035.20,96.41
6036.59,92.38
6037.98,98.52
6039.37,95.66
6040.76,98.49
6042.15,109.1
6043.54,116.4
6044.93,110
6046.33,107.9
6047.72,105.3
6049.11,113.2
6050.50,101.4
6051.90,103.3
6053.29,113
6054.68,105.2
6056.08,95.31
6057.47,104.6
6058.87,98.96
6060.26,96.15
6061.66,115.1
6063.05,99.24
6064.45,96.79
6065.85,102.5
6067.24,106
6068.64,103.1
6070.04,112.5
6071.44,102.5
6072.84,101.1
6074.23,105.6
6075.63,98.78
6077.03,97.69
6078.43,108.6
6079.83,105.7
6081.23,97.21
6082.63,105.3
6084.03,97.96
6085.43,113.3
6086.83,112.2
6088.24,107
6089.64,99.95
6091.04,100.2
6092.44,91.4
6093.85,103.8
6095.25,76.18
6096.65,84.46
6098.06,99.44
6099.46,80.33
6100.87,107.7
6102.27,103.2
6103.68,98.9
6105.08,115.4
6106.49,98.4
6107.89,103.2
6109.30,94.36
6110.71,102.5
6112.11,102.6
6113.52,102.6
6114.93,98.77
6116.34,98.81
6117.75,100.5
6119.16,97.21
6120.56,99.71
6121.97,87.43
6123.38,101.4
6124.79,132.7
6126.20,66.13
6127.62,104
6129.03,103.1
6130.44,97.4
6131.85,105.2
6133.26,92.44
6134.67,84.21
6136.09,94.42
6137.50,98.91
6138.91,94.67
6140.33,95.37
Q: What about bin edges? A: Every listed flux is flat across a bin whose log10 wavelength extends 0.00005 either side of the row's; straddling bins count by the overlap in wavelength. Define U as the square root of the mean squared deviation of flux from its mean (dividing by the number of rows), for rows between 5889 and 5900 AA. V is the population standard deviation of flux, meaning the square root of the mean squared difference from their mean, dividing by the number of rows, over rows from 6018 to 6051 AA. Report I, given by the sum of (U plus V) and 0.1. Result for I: 16.9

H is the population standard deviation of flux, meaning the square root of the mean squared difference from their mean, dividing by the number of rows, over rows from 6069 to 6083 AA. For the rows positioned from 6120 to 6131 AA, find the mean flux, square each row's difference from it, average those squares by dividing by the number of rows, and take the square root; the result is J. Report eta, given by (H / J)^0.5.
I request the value 0.5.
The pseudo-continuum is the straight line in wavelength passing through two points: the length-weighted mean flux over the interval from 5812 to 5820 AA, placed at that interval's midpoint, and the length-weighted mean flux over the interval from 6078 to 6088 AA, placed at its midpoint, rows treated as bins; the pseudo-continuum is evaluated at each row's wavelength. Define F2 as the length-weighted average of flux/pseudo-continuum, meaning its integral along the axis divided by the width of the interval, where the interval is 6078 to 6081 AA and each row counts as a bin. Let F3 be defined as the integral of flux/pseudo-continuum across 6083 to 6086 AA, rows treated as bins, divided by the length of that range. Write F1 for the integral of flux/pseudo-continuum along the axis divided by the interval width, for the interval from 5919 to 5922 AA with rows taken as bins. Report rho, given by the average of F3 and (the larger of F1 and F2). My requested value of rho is 1.00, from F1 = 0.91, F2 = 1.00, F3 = 0.996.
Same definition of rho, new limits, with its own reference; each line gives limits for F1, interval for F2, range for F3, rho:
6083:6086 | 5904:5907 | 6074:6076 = 0.99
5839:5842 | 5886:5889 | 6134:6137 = 0.98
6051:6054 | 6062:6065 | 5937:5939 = 0.98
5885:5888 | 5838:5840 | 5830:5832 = 1.03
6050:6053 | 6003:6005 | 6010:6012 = 0.96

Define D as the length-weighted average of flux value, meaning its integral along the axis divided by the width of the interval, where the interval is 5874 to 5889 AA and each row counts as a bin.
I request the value 91.8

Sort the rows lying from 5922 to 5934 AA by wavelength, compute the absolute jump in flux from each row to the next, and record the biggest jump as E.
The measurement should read 25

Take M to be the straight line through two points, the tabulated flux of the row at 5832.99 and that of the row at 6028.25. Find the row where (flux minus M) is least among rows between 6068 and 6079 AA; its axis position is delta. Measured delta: 6077.03 AA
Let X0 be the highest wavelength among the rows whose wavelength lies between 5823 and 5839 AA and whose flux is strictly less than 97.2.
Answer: 5831.65 AA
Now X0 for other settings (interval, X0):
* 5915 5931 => 5927.77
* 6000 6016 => 6015.77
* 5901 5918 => 5916.86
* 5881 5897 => 5896.46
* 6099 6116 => 6109.30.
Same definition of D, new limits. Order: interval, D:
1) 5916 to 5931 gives 96.8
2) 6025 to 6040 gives 98.8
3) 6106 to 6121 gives 99.9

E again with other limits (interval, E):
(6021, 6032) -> 10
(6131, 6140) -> 13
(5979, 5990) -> 18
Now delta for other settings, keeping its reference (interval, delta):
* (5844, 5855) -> 5853.17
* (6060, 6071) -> 6060.26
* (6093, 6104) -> 6095.25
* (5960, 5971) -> 5970.24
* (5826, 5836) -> 5831.65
